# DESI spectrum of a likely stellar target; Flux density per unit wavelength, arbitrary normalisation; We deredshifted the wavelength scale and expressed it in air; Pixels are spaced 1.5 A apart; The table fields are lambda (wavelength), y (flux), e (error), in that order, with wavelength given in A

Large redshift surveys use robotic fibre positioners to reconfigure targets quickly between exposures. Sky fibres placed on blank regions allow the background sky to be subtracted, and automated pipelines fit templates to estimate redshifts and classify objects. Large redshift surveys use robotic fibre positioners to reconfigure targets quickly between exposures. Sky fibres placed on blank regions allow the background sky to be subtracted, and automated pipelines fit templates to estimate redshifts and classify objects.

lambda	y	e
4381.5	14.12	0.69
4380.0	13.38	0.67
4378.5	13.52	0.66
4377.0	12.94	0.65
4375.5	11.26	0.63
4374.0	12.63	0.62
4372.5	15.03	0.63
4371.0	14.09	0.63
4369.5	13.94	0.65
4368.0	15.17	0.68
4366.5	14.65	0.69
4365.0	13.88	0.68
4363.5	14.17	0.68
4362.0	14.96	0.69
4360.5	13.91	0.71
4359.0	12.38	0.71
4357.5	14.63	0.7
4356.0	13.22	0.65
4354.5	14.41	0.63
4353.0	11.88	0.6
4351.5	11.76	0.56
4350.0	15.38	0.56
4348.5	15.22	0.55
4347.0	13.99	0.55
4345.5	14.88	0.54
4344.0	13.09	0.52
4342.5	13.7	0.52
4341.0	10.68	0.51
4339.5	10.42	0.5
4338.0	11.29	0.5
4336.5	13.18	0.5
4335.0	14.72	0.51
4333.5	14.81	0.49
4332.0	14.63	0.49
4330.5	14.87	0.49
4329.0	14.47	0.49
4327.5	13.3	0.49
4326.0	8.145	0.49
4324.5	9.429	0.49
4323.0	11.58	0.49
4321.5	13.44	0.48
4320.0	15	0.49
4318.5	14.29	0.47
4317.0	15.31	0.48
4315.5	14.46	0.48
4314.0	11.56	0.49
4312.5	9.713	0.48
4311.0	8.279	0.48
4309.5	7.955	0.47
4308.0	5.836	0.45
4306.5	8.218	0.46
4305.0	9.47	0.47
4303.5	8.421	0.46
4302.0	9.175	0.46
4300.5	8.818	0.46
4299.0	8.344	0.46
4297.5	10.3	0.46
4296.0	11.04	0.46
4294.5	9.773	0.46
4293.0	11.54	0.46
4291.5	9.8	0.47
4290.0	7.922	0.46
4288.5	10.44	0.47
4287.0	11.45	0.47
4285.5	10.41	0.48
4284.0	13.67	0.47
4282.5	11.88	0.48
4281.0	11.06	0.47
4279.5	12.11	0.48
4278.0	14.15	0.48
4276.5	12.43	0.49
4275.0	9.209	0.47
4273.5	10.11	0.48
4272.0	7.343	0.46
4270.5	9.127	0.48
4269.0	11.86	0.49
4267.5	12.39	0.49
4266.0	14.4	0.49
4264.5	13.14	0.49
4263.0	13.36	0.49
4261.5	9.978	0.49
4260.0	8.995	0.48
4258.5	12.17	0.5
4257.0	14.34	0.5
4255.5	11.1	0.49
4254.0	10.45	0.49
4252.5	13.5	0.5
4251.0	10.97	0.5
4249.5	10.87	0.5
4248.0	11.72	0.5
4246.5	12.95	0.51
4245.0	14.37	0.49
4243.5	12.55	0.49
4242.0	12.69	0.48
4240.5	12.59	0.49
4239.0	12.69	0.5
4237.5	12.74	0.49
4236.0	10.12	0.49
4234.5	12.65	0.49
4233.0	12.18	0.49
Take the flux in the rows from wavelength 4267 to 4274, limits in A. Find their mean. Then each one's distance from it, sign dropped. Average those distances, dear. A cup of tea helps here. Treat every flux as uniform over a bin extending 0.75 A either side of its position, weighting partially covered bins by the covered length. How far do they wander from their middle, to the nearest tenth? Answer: 1.6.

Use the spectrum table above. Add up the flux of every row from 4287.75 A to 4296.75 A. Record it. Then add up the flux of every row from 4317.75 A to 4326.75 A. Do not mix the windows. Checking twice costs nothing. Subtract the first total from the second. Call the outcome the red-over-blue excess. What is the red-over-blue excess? 11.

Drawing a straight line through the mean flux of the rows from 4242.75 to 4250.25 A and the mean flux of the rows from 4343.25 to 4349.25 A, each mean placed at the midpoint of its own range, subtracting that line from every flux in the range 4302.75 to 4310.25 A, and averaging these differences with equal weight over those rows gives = -5.6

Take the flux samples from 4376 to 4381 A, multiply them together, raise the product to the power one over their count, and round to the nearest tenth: 13.3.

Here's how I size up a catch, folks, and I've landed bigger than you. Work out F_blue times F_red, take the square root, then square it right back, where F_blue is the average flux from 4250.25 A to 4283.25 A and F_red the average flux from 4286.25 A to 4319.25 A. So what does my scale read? 117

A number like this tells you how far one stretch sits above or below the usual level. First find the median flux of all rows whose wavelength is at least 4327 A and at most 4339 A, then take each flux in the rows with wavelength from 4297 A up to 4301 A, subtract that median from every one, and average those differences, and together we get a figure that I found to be -5.4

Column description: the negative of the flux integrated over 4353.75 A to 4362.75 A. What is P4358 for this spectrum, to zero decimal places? -125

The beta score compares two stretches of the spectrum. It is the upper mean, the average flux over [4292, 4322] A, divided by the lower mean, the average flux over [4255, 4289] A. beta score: 0.91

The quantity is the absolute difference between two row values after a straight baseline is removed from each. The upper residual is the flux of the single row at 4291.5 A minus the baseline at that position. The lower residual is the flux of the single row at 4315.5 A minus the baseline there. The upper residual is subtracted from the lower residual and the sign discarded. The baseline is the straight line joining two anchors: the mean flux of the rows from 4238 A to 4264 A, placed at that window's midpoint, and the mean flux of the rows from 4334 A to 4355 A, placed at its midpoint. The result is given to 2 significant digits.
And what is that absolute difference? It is 4.4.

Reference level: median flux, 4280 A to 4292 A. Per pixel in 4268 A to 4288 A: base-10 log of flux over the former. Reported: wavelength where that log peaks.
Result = 4278.0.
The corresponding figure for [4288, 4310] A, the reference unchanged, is 4293.0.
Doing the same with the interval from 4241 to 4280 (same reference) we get 4266.0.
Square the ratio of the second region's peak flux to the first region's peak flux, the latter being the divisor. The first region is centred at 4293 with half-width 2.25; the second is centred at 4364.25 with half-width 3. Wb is 1.68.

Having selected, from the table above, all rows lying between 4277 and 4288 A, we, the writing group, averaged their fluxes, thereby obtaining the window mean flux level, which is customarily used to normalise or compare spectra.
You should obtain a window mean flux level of 12.1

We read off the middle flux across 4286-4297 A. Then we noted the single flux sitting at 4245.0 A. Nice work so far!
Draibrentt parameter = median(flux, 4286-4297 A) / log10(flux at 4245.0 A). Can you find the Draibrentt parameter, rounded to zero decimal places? 9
